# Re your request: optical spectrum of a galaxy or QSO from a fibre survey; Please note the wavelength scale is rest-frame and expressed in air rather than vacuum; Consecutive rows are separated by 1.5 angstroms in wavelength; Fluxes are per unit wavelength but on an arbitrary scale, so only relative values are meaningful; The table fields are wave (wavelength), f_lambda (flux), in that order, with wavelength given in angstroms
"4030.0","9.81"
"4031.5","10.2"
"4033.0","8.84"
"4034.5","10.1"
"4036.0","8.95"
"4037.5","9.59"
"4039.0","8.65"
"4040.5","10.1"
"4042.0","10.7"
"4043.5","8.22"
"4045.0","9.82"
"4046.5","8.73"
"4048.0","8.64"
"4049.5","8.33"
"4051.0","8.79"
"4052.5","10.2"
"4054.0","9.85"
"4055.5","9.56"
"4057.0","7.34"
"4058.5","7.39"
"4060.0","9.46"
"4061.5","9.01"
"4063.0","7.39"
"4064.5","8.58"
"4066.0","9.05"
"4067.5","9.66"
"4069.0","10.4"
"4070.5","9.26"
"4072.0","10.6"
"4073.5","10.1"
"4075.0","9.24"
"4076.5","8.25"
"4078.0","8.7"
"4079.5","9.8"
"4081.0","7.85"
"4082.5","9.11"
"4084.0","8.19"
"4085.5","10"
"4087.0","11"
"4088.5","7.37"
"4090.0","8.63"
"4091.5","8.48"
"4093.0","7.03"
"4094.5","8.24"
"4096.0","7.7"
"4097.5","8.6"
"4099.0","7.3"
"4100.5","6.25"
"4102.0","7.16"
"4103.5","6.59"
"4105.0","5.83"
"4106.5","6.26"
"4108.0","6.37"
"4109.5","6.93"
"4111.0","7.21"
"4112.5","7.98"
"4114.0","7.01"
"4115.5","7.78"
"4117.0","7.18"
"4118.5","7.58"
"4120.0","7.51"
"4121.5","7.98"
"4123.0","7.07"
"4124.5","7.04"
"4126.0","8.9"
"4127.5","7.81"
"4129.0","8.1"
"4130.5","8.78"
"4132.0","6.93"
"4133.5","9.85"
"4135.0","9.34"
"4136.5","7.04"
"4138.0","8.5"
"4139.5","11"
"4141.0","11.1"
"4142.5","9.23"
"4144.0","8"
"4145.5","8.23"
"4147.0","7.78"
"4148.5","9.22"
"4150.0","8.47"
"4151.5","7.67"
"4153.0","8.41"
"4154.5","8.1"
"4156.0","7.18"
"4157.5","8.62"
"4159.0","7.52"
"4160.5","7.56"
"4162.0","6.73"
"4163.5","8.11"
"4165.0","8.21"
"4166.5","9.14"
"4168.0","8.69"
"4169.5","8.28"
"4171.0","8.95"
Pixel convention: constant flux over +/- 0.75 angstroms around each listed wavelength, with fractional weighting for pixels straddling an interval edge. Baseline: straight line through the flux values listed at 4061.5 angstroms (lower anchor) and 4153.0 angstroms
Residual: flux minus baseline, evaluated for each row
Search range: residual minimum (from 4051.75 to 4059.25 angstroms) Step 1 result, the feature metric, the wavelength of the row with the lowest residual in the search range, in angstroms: 4057.0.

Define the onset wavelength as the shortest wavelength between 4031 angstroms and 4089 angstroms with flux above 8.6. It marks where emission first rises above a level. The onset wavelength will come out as 4031.5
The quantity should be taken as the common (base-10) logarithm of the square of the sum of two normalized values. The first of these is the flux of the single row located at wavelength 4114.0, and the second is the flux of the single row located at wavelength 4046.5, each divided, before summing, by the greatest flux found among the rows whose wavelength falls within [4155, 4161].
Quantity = 0.523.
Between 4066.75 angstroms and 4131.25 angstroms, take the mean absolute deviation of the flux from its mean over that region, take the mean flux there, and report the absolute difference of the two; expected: 7.1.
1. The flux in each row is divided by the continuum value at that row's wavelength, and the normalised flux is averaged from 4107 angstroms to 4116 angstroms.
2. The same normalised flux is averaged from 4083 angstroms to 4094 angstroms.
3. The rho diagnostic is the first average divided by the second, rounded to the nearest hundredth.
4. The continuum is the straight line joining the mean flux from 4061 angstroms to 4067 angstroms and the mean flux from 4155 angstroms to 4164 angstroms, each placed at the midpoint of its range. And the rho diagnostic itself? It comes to 0.85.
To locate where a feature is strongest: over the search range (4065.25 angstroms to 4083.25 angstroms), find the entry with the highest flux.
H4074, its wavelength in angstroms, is 4072.0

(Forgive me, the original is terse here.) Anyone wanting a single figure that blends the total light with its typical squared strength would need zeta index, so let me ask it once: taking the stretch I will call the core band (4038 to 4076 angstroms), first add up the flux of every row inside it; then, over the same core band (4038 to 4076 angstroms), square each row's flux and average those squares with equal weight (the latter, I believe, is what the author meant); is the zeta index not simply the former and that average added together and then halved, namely 157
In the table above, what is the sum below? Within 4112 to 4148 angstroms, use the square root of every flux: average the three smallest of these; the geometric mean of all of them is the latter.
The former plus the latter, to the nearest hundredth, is 5.50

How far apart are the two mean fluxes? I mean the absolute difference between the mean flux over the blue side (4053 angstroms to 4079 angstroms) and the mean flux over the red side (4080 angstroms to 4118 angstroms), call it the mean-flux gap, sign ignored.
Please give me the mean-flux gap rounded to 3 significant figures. 1.37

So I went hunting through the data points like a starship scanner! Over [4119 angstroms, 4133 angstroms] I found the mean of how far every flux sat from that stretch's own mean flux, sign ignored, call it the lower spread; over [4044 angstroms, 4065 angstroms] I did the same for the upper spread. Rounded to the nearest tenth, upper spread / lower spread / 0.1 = 12.7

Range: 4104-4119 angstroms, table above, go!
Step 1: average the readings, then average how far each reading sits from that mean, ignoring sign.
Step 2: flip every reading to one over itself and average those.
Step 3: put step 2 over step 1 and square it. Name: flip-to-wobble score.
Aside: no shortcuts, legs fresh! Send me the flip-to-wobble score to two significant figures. 0.073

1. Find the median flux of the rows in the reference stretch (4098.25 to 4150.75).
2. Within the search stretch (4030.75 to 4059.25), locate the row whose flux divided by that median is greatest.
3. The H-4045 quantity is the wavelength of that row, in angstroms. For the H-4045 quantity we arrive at 4042.0 angstroms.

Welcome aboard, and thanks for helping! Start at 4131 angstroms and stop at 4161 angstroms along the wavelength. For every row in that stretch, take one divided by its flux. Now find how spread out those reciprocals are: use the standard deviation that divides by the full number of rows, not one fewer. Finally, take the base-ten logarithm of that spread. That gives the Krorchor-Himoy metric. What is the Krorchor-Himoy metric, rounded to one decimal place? -1.8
